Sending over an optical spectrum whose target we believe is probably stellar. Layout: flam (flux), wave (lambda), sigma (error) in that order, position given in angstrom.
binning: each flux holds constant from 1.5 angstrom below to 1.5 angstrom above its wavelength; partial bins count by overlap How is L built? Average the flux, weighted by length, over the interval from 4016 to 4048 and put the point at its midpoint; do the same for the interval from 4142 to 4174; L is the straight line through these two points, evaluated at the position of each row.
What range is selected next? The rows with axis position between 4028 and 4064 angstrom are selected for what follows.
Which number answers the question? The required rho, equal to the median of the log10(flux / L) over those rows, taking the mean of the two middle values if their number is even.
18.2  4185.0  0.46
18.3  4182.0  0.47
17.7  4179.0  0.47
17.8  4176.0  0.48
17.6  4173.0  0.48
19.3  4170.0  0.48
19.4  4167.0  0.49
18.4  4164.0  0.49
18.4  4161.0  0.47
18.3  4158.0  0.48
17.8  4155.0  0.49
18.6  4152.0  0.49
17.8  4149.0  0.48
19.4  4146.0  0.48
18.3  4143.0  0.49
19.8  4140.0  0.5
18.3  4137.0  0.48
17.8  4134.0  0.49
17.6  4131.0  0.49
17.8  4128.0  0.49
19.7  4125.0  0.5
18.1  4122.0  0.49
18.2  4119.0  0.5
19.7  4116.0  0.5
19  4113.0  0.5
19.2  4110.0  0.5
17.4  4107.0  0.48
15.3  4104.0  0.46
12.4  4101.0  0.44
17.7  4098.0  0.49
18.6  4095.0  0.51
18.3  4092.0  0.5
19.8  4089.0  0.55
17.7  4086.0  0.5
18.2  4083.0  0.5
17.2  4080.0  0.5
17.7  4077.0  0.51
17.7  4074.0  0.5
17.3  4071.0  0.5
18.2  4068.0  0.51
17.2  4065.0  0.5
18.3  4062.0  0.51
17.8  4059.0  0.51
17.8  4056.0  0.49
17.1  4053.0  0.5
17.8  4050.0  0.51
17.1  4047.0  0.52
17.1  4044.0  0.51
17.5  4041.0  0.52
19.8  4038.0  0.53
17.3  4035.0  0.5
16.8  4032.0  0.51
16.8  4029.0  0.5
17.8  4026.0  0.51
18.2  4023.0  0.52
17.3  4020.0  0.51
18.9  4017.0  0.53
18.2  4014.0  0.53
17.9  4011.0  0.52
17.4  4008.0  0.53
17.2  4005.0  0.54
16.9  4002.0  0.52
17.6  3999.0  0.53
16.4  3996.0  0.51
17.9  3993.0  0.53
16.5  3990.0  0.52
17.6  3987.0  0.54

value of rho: -0.008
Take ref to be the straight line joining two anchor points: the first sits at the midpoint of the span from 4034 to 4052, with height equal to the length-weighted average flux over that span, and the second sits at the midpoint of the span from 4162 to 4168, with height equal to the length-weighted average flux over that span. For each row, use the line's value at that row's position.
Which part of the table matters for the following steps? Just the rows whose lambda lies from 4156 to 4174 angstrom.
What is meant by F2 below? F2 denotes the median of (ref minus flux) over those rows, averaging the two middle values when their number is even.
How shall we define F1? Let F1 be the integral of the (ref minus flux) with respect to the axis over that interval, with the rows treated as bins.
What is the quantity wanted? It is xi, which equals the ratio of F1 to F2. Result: 11.1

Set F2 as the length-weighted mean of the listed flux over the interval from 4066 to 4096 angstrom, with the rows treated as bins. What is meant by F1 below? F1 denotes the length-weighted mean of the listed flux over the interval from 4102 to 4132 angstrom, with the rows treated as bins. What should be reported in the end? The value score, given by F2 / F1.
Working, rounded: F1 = 18.1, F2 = 18.0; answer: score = 1.00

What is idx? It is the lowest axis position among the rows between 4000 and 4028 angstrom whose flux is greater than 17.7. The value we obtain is 4011.0 angstrom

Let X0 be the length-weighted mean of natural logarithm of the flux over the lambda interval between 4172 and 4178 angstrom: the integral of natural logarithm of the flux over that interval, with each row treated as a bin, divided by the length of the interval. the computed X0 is 2.87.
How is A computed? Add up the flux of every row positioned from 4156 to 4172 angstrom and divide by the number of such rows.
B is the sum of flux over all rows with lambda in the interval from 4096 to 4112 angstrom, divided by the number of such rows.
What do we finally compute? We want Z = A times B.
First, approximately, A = 18.8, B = 16.4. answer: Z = 308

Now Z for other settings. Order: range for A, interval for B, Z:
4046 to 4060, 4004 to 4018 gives 314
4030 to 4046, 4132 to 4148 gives 331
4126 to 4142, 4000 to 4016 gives 320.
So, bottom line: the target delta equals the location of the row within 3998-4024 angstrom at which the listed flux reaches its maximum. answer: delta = 4017.0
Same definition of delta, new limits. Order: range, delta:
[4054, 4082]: 4062.0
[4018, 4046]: 4038.0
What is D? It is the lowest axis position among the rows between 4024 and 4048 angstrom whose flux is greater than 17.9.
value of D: 4038.0 angstrom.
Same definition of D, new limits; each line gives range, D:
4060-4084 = 4062.0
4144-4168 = 4146.0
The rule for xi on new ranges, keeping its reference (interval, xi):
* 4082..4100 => 7.9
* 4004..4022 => 34.5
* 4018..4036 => 11.6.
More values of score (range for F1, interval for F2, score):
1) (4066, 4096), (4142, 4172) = 1.03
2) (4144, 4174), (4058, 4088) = 0.96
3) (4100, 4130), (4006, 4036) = 0.99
